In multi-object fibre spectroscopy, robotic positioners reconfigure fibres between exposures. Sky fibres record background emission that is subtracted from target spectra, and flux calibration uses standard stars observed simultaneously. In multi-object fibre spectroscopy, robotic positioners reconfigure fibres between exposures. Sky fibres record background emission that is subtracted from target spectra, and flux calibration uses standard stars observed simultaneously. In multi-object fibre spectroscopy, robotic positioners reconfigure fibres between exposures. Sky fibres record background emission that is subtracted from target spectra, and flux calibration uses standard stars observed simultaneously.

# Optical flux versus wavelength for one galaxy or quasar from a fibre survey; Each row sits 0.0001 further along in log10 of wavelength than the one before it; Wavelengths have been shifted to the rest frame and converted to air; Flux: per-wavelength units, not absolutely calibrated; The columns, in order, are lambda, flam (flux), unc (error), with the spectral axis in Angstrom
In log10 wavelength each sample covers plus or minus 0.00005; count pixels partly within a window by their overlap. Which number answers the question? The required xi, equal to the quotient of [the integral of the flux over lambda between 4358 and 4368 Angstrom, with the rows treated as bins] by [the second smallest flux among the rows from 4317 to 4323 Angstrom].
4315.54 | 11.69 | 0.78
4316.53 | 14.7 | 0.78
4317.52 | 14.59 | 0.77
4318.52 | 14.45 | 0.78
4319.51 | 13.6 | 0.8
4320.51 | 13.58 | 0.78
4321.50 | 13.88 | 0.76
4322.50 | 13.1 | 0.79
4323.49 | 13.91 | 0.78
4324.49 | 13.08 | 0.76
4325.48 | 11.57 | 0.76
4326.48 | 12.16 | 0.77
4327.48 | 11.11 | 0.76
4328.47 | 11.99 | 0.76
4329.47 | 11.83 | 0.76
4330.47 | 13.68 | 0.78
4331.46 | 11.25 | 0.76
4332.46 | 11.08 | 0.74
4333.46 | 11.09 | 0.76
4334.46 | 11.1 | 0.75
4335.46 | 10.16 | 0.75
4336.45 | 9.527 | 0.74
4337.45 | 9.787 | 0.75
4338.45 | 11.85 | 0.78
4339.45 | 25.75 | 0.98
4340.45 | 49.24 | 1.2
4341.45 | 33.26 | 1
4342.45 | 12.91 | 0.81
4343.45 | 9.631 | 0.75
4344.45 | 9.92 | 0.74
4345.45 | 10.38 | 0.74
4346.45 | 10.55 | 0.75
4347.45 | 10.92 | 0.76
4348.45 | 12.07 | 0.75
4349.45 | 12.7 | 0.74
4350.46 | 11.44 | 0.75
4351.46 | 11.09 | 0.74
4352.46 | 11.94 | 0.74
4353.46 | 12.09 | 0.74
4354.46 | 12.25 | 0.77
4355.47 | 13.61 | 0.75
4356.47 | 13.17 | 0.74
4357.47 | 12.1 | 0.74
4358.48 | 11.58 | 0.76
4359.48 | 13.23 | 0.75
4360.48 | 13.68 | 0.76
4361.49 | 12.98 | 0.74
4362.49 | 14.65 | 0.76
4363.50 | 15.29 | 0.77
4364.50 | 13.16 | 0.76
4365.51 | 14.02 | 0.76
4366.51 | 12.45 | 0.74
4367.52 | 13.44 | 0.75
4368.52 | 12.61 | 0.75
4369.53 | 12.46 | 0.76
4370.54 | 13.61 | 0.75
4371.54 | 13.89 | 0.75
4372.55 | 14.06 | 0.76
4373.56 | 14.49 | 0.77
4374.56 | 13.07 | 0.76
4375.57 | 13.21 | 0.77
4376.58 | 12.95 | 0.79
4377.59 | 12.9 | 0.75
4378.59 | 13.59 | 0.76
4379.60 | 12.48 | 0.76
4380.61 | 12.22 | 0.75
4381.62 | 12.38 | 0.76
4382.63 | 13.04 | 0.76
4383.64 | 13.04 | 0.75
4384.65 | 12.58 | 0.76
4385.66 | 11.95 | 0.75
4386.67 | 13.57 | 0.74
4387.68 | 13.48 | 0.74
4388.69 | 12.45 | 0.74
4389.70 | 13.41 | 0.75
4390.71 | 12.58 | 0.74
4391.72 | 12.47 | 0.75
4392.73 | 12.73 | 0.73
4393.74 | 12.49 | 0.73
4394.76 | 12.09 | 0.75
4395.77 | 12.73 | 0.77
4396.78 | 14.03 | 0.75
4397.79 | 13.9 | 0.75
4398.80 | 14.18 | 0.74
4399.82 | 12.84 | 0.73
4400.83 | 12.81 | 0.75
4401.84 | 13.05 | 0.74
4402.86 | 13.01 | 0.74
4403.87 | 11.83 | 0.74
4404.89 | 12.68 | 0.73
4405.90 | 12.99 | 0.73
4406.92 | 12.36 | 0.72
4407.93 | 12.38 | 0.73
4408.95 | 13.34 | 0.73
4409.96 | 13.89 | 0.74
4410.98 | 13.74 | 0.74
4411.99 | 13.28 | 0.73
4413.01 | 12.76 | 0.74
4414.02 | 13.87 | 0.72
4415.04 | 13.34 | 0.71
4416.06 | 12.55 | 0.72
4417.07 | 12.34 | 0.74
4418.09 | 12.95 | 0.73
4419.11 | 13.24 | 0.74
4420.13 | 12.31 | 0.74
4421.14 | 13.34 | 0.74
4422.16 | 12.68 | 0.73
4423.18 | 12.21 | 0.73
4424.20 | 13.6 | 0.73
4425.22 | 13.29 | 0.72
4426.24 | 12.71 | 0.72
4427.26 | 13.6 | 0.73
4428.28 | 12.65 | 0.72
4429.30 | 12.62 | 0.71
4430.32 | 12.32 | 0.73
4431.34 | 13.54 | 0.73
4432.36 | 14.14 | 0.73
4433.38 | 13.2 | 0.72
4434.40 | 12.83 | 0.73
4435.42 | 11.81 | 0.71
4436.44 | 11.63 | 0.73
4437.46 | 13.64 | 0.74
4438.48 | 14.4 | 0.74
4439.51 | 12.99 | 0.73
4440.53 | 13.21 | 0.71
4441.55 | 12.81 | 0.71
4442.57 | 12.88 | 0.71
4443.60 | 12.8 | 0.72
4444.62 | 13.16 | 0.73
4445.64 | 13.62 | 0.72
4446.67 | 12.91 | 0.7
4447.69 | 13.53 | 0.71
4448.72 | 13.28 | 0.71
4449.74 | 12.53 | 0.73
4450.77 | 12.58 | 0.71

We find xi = 10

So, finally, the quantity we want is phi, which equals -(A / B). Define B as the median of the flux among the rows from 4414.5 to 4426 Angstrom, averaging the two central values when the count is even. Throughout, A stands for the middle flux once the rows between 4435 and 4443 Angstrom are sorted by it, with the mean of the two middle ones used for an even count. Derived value -1.00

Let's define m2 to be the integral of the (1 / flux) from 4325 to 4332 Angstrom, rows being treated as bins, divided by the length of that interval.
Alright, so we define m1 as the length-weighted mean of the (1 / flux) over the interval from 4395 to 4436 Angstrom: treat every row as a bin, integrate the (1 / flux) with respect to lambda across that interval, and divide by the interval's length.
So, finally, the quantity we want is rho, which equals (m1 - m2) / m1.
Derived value -0.092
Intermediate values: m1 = 0.0770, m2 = 0.0841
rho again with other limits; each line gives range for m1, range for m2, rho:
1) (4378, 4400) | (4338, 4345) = 0.160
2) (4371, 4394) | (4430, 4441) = 0.003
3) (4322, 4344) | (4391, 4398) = 0.017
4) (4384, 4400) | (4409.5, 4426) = 0.009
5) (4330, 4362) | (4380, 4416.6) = 0.050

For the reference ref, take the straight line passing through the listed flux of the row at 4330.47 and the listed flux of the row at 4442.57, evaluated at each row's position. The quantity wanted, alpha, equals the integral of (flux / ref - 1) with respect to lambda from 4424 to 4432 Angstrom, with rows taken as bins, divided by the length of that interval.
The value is 0.00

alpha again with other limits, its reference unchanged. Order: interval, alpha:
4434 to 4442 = 0.00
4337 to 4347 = 0.35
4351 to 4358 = -0.09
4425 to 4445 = 0.01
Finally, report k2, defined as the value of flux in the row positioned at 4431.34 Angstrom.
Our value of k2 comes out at 13.54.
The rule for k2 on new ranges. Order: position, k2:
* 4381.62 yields 12.38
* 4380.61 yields 12.22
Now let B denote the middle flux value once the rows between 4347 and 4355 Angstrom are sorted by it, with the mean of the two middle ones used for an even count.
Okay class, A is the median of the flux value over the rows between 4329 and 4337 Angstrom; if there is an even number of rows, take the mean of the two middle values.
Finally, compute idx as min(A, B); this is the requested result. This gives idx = 11.1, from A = 11.1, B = 12.0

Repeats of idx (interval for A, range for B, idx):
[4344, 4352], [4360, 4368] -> 11.0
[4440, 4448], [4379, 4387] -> 12.5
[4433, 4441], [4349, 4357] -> 12.2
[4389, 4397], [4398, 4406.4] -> 12.7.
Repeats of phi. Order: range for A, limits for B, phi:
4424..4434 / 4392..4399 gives -1.04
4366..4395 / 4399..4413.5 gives -1.00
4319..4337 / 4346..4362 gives -0.98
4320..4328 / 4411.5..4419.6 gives -1.00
